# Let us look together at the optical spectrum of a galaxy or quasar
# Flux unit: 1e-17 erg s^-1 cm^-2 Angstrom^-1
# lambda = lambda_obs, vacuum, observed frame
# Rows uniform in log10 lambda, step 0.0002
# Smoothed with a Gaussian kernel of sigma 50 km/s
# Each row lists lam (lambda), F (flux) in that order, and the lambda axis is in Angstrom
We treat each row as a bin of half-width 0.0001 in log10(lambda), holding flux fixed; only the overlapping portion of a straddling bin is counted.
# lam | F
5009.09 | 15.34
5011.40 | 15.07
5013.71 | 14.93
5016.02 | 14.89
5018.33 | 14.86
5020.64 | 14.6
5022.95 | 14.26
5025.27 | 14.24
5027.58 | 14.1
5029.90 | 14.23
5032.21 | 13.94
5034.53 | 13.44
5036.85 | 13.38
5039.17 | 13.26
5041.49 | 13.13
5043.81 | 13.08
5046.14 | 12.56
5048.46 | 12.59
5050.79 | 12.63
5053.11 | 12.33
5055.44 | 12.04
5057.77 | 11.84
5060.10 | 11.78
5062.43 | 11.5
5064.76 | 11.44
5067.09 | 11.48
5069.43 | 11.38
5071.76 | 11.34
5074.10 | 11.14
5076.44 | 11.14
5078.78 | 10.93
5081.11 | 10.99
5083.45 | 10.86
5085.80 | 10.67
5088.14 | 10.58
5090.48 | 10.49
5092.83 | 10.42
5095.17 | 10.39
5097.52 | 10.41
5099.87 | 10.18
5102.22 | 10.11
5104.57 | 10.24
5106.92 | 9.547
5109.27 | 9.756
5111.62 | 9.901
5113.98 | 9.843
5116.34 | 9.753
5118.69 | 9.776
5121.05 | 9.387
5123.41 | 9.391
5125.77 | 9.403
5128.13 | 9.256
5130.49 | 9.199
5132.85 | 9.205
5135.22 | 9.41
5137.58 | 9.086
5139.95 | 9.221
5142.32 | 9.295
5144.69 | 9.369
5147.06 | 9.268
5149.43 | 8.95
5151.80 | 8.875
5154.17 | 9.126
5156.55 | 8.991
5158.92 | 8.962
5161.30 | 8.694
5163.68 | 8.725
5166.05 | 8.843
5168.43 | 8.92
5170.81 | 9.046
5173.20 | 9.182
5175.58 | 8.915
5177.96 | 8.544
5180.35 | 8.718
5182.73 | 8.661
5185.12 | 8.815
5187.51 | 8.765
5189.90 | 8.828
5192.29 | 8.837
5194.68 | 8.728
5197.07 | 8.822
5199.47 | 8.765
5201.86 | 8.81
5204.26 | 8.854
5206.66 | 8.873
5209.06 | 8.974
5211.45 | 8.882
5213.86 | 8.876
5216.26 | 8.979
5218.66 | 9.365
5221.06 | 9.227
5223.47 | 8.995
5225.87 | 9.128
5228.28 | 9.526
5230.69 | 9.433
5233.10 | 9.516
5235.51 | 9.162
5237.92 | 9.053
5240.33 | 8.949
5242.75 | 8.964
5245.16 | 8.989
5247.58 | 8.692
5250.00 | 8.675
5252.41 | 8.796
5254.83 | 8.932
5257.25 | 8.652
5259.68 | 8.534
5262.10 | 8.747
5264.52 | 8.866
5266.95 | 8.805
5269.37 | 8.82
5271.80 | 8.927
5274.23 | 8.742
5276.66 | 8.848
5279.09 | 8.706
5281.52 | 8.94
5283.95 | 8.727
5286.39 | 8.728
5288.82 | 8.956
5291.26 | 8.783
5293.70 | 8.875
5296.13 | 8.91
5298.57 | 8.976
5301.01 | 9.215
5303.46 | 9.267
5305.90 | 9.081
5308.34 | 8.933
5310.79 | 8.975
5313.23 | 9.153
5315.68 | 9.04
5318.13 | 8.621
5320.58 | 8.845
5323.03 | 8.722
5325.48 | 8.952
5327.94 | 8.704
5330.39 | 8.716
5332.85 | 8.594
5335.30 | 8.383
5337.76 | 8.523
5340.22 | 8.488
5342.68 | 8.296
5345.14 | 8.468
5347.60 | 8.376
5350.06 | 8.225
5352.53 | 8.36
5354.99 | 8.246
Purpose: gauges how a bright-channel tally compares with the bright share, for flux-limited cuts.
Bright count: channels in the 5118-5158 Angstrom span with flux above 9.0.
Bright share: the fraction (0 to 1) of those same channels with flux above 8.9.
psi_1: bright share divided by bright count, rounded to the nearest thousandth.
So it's 0.067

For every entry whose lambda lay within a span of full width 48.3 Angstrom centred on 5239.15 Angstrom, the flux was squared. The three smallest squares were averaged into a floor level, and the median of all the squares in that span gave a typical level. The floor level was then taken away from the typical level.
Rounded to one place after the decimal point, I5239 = 6.4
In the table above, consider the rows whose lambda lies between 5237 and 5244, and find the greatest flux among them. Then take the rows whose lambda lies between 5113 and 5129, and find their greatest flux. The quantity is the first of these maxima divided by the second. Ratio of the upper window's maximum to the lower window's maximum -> 0.92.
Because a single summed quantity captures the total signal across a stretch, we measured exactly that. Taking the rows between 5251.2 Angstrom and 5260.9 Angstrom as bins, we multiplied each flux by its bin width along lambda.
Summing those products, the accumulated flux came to 85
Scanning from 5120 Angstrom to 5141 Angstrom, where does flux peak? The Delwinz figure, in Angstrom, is 5135.22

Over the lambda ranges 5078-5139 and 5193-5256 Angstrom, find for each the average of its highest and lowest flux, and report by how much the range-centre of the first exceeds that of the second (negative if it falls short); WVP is 0.9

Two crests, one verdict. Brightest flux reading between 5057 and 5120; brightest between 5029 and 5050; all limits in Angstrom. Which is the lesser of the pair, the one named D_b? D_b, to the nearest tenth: 11.8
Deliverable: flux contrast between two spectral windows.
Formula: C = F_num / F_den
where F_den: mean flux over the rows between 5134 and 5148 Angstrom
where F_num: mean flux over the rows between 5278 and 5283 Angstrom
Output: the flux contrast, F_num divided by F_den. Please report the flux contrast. 1.0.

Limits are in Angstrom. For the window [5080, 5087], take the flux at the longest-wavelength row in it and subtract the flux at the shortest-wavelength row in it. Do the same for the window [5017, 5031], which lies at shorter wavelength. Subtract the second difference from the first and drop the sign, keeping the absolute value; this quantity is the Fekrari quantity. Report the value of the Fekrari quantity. 0.31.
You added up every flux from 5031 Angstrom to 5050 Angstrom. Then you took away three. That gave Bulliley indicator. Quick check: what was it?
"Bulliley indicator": 102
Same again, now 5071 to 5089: 85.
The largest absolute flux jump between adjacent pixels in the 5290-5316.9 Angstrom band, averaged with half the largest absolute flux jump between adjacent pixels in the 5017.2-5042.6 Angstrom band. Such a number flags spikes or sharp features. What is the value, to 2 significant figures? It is 0.24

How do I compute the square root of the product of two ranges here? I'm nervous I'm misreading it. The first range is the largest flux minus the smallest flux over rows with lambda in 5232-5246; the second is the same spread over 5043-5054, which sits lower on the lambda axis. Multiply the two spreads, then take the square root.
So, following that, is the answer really 0.65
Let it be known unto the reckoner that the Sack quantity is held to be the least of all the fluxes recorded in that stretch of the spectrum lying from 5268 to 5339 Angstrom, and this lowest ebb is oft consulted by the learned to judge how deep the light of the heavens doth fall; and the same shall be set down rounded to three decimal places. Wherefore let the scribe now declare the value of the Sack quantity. 8.383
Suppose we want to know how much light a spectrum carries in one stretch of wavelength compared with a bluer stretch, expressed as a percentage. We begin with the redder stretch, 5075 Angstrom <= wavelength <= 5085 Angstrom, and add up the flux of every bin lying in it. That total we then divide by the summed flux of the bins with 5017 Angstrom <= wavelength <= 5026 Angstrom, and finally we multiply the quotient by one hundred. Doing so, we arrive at 76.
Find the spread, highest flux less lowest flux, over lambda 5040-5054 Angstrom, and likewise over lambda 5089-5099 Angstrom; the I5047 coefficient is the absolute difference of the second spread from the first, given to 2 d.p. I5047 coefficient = 0.70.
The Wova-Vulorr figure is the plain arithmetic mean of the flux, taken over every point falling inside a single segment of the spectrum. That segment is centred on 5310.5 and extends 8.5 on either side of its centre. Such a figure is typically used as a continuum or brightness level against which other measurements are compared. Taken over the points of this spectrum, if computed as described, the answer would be 9.0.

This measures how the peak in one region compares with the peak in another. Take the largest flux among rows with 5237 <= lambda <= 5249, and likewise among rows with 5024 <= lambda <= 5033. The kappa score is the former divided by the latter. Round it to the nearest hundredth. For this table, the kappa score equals 0.64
